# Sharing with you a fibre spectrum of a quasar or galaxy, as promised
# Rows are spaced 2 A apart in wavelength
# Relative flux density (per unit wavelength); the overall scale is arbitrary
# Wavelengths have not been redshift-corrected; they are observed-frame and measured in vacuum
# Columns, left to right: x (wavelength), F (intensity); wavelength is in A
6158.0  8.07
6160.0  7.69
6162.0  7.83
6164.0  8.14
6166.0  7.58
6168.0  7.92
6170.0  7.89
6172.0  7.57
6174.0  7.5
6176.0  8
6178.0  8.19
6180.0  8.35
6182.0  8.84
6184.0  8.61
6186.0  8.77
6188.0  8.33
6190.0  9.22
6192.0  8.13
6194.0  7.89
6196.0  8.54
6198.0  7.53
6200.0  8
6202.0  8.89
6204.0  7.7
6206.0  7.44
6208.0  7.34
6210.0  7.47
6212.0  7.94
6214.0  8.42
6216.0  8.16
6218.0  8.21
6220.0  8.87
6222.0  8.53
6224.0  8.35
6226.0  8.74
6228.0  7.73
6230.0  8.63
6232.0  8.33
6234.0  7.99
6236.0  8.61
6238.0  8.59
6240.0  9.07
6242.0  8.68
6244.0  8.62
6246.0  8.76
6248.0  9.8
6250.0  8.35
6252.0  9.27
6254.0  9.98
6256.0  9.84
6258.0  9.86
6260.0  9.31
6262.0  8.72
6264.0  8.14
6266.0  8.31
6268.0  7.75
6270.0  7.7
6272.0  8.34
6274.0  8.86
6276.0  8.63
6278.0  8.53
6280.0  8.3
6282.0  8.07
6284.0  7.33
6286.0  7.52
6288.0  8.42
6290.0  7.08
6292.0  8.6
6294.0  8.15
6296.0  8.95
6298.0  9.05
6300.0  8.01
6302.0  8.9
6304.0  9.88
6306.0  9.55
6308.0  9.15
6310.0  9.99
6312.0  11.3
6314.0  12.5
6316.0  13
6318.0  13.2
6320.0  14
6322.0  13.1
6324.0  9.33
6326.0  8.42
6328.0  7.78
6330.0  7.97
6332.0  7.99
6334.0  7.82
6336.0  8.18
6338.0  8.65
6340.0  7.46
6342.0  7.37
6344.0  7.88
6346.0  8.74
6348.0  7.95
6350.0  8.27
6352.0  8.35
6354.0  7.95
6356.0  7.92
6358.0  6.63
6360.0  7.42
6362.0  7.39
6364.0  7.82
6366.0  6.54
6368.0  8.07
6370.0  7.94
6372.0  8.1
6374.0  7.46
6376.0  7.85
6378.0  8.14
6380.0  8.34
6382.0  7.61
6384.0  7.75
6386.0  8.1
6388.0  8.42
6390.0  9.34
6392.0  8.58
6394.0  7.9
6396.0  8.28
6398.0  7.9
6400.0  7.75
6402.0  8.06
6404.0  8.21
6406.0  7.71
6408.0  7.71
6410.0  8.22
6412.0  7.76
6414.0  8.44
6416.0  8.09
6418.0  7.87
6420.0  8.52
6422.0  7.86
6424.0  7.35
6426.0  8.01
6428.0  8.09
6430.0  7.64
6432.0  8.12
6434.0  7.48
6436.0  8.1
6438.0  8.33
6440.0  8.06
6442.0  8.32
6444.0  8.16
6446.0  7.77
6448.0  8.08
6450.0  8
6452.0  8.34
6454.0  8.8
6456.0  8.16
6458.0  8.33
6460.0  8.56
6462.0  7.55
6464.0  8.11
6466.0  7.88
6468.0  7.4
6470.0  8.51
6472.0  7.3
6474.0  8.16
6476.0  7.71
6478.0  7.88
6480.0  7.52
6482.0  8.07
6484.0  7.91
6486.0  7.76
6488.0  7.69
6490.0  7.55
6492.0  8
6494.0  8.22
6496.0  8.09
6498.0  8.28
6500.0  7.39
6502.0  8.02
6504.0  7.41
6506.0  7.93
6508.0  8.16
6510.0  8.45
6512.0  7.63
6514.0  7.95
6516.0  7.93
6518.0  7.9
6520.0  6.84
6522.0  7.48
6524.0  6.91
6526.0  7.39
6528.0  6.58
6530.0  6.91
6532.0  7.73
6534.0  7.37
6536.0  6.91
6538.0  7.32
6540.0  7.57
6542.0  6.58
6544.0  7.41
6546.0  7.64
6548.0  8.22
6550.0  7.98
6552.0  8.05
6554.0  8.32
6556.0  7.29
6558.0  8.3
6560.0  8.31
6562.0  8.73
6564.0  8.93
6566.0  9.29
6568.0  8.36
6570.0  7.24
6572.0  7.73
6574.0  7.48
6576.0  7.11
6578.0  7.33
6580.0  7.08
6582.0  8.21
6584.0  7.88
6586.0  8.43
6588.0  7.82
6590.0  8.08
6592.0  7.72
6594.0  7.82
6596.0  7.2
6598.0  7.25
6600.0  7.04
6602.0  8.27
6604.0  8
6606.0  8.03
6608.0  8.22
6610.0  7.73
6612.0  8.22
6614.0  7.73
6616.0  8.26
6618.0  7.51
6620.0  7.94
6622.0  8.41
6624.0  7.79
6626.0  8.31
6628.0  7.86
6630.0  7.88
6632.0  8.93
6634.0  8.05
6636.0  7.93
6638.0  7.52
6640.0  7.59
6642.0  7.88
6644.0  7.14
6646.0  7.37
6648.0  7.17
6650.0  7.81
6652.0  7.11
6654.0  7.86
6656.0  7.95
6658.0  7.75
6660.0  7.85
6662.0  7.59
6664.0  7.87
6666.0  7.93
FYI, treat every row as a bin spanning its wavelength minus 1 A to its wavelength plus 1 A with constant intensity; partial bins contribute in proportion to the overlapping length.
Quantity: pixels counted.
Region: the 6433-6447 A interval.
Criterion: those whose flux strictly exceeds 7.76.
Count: 6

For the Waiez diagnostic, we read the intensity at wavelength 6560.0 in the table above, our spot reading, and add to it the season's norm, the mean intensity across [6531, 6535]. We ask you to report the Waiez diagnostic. 15.9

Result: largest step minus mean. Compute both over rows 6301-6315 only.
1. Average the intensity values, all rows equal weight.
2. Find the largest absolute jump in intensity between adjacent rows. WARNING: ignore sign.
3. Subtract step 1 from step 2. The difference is -8.9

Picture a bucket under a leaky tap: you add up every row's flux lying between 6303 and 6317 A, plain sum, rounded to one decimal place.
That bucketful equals 75.4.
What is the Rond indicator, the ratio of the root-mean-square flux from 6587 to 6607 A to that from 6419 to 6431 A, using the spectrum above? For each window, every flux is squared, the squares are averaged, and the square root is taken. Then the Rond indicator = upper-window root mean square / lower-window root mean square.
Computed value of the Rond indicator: 0.98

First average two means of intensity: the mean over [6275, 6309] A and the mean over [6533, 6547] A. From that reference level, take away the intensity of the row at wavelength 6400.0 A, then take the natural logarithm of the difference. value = -2.1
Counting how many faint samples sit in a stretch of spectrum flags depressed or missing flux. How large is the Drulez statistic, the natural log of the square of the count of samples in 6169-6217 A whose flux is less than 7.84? 3.9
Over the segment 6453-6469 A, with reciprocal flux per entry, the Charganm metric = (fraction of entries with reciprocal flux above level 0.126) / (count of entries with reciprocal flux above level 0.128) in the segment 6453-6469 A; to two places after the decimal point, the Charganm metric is 0.19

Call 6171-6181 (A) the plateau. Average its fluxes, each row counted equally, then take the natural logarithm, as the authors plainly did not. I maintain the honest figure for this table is 2.07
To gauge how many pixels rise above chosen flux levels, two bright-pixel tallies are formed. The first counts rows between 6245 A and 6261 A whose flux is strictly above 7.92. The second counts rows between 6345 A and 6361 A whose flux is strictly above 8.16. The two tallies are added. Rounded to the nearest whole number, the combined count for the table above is 11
